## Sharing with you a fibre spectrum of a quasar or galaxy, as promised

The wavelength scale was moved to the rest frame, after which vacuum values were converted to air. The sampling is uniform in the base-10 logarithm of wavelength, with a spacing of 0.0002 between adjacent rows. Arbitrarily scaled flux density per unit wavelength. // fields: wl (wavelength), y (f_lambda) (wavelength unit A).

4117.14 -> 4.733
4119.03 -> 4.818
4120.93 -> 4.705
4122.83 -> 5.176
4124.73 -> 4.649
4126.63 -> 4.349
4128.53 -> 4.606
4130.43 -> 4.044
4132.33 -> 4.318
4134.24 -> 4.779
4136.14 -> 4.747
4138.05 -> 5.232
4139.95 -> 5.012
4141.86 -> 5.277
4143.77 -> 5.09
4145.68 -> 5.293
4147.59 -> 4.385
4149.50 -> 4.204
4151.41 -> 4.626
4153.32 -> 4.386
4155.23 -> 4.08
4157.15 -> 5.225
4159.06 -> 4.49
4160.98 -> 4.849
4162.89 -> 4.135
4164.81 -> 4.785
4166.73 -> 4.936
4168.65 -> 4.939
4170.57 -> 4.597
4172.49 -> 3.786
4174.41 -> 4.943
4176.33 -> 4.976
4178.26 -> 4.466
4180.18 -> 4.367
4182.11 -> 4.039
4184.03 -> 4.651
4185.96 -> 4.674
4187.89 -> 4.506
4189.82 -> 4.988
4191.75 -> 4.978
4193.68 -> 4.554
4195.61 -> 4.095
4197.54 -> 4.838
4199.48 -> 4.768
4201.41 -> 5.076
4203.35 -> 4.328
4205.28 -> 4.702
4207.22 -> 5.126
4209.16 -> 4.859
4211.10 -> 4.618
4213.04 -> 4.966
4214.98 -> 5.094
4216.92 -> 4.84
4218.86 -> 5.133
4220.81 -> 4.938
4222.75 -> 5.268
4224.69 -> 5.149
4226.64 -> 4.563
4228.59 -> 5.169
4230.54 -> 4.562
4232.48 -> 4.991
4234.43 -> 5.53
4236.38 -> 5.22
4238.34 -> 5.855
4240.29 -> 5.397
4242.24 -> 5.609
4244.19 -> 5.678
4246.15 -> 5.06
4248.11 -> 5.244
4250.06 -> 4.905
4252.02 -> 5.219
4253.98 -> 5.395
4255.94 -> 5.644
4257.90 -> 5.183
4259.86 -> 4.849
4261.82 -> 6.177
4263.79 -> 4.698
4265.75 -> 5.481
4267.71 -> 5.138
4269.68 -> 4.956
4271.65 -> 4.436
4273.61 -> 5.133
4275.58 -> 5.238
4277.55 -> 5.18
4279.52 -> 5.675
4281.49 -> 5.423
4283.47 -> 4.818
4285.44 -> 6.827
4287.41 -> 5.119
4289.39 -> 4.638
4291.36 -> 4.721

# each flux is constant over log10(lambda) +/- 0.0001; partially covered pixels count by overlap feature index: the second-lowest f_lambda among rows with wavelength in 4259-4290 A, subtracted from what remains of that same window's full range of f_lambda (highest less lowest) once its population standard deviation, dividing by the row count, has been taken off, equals -2.8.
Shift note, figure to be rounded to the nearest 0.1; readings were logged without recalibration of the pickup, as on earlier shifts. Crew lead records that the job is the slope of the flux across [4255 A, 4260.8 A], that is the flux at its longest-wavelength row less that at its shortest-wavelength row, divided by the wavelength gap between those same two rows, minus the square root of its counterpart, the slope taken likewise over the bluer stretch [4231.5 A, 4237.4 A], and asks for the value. -0.4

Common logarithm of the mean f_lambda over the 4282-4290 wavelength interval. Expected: 0.73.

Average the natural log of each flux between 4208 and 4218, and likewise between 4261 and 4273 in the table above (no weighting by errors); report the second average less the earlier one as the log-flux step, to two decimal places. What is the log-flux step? 0.05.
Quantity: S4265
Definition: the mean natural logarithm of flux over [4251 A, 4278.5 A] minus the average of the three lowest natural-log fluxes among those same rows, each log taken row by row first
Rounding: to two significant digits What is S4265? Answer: 0.11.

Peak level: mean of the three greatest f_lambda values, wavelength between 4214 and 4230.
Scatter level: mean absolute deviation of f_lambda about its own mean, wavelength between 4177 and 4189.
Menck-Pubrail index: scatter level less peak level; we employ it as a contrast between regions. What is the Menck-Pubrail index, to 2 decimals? -5.03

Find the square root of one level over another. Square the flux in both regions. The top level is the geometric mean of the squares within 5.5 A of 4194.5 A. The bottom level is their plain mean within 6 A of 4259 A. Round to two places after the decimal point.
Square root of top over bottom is 0.88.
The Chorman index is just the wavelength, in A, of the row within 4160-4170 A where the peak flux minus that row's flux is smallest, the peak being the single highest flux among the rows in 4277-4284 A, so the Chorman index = 4168.65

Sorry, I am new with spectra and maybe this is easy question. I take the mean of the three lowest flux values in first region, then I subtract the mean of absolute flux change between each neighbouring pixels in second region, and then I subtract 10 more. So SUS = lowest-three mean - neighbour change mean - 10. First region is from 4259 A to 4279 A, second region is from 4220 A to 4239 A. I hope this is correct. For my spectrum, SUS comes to -5.8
